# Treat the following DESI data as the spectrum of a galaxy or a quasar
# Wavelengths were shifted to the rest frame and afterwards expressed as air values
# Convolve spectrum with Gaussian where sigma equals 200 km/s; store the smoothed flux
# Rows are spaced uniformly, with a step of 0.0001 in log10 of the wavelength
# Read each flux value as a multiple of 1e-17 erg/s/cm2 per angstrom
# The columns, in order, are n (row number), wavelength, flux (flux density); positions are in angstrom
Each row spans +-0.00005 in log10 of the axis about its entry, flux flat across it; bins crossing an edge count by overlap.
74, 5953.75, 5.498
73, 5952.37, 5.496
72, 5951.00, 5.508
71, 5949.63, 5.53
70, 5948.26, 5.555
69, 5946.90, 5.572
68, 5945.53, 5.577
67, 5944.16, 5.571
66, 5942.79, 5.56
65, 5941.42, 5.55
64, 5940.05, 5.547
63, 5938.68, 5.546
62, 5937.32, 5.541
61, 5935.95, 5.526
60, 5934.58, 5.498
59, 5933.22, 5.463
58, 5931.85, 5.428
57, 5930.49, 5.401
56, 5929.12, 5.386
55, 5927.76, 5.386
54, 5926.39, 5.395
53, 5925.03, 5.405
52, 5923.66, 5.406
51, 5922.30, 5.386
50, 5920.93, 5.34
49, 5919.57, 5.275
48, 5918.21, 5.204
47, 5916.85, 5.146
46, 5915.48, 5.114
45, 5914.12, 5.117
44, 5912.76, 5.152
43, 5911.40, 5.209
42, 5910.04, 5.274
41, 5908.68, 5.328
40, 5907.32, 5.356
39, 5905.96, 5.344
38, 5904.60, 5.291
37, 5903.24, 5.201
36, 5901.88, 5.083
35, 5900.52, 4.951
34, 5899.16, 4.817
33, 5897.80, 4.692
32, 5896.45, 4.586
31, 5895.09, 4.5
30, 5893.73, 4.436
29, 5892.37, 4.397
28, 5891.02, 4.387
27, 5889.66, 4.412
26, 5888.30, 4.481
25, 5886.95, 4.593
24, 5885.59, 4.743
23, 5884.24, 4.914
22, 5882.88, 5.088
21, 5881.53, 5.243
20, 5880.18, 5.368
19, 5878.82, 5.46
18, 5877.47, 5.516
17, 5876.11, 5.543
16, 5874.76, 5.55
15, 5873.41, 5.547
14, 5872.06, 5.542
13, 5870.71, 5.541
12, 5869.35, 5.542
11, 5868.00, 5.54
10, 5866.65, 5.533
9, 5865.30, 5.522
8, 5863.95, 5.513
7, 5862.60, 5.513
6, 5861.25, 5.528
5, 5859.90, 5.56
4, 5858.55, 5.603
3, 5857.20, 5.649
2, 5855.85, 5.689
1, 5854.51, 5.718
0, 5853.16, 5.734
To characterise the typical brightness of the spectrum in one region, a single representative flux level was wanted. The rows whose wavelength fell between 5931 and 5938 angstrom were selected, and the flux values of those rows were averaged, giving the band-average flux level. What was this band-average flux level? 5.49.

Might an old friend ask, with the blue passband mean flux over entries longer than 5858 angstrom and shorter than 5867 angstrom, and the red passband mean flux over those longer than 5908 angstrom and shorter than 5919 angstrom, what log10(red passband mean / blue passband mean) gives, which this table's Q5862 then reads -0.028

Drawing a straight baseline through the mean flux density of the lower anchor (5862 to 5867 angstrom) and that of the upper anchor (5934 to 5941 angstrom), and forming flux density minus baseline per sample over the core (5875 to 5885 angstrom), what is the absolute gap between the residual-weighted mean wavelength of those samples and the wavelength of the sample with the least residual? 1.4 angstrom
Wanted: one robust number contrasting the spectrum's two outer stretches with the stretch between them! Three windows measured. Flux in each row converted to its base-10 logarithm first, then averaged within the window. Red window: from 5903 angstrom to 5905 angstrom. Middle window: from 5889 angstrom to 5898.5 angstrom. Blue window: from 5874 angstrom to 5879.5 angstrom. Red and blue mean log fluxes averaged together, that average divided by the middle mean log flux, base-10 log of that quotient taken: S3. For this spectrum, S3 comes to 0.05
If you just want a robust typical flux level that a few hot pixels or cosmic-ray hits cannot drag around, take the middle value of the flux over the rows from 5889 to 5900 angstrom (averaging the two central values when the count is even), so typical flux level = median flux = 4.47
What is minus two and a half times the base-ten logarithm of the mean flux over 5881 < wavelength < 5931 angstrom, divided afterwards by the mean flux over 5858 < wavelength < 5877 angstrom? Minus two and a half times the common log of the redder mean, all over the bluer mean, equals -0.317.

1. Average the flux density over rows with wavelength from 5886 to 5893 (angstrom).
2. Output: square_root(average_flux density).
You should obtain 2.11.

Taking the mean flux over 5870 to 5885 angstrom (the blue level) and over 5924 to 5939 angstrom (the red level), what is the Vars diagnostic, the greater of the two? 5.45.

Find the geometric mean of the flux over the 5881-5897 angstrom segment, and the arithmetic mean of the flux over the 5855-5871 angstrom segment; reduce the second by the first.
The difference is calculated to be 0.92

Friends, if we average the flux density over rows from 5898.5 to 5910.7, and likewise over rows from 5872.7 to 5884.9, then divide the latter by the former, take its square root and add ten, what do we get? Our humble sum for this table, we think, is 11.02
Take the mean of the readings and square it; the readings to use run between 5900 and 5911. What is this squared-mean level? 27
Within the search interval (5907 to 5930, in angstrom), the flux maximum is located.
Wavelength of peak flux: 5923.66 angstrom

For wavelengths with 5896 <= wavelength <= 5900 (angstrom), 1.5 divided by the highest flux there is 0.311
